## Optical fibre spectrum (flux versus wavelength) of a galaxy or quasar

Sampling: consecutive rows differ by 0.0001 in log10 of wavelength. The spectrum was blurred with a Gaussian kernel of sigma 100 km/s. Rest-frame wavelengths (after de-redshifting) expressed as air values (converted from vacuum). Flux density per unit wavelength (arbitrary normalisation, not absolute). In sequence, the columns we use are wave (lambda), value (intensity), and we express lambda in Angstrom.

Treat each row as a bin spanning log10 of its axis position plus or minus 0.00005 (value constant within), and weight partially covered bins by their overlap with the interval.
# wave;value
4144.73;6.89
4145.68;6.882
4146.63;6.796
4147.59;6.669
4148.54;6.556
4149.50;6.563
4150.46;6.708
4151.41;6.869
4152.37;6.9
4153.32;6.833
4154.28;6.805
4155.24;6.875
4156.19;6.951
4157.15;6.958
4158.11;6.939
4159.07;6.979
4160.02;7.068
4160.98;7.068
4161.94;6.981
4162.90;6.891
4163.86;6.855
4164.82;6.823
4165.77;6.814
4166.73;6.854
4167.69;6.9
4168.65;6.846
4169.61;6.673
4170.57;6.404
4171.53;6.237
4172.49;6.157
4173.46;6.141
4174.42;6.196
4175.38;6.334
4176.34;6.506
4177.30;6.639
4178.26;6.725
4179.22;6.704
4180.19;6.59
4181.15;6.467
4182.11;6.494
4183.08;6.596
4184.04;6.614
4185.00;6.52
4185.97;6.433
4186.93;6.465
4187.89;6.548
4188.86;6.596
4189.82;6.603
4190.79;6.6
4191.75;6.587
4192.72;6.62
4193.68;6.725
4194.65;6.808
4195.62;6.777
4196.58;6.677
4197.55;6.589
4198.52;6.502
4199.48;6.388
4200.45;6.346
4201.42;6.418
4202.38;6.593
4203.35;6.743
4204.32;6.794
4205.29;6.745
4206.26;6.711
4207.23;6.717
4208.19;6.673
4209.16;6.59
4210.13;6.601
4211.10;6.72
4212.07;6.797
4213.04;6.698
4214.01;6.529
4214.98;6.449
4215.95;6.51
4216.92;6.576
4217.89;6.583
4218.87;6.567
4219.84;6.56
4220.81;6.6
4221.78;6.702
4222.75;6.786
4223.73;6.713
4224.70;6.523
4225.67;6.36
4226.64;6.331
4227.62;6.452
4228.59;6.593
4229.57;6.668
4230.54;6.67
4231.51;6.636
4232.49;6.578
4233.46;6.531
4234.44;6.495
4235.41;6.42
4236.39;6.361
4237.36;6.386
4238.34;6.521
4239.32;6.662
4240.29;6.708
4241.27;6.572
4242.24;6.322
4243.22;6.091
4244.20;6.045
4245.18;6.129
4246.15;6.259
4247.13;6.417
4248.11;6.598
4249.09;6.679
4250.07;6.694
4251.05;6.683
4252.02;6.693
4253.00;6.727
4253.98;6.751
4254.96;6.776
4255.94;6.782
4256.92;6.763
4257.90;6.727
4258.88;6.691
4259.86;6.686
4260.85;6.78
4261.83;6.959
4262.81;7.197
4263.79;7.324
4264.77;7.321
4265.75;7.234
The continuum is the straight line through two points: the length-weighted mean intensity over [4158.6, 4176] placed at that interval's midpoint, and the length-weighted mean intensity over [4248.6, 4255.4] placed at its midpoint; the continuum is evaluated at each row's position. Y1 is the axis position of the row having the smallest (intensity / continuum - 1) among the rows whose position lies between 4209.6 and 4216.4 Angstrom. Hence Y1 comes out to 4214.98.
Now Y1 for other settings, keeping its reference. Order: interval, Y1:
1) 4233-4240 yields 4236.39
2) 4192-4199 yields 4198.52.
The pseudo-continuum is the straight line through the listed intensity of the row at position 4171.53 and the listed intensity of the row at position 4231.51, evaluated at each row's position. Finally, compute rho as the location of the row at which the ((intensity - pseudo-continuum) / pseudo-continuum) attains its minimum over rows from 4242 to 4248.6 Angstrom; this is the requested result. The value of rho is 4244.20 Angstrom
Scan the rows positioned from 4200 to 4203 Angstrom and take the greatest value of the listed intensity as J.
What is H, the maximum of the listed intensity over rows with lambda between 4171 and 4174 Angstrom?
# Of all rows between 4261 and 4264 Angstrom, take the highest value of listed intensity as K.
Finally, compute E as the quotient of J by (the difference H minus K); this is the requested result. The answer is -6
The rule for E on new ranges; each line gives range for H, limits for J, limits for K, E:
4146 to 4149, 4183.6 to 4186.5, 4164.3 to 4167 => -114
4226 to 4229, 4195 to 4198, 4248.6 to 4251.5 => -67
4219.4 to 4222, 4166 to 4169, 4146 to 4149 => -73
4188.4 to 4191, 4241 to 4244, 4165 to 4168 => -22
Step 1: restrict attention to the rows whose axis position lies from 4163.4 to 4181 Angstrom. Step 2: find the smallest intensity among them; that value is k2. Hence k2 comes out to 6.141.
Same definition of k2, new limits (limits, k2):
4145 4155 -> 6.556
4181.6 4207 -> 6.346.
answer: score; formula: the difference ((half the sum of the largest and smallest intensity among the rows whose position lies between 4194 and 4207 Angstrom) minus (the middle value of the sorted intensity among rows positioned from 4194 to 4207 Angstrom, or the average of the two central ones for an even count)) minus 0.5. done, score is -0.600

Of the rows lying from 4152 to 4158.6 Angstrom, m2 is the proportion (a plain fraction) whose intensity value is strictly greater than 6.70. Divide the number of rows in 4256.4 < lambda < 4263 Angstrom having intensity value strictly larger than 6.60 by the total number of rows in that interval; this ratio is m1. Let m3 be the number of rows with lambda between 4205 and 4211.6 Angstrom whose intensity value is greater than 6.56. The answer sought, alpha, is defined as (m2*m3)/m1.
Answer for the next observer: 7.0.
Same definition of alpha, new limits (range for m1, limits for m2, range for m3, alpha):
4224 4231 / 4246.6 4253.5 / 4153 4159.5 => 3.5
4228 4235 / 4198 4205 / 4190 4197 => 4.7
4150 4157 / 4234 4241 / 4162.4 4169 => 1.0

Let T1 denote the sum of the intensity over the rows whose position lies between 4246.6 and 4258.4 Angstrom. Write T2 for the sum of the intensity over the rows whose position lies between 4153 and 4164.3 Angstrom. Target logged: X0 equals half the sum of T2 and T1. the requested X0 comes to 81.7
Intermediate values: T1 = 80.3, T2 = 83.2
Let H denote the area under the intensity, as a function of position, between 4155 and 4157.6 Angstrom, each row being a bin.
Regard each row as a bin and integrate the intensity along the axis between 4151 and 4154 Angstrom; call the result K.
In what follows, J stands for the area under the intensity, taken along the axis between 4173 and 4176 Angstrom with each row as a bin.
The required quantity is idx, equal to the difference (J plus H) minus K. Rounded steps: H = 18.1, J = 18.7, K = 20.6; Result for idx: 16.2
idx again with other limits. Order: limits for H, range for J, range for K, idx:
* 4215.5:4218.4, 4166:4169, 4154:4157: 18.9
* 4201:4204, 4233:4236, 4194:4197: 19.0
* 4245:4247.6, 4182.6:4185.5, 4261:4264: 14.1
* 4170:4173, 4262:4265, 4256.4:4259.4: 20.4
